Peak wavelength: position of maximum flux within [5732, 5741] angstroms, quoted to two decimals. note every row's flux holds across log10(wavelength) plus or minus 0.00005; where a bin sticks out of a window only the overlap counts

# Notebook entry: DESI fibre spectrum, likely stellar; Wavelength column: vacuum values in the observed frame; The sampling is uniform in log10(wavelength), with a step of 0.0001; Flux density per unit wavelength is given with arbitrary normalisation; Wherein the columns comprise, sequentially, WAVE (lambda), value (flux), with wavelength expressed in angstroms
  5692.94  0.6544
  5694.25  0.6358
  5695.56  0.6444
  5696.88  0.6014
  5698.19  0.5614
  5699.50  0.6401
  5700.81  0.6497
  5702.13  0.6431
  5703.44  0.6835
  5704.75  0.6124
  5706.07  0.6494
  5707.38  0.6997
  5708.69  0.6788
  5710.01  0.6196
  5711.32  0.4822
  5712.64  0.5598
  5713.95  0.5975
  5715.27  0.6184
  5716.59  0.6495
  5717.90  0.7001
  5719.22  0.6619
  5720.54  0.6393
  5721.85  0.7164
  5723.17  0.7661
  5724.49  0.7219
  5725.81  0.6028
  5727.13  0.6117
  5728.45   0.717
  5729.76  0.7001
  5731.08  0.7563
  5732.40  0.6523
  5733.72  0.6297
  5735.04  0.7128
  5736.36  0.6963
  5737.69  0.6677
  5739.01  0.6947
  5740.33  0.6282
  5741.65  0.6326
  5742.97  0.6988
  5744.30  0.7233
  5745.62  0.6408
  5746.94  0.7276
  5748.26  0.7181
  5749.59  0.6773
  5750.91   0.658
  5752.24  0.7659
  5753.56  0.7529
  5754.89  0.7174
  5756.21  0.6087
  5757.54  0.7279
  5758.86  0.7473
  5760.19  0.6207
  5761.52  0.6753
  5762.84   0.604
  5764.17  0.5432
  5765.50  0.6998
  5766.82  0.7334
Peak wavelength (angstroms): 5735.04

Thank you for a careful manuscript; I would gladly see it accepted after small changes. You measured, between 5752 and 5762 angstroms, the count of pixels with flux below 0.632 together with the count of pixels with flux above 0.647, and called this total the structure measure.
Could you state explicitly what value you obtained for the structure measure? 8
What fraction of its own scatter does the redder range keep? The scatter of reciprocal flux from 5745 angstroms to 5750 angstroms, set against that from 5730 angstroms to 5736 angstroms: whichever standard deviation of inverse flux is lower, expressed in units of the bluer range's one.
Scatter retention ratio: 0.71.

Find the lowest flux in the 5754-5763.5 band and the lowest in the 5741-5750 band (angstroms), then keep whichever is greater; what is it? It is 0.633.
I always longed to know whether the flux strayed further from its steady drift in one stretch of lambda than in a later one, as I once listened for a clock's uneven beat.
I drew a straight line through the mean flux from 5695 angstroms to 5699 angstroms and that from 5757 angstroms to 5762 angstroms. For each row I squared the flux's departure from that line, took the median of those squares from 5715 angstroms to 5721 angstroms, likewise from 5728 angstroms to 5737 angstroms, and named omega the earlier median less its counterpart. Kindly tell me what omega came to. -0.0022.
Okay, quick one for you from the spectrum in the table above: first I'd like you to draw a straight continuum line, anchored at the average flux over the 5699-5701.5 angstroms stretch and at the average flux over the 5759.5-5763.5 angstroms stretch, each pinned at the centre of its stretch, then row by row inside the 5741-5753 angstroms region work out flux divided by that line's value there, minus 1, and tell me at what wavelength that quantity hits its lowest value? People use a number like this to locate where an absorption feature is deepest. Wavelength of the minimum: 5741.65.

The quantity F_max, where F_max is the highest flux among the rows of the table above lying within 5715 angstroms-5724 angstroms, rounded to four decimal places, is 0.7661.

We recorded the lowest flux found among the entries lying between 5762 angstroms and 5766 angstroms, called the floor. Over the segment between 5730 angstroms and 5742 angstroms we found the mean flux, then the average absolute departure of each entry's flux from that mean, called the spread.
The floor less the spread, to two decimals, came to 0.51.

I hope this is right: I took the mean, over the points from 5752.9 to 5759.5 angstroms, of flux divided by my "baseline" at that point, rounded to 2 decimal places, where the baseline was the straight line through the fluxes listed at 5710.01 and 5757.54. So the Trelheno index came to 0.98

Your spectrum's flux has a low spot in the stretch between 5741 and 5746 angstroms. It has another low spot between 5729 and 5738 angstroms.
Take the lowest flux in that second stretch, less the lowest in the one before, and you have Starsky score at 0.00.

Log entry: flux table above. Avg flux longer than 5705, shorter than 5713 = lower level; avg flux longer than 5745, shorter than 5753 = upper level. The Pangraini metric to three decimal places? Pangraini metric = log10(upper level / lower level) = 0.055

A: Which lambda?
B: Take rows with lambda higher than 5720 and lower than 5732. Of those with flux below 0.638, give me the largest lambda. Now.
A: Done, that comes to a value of 5727.13 angstroms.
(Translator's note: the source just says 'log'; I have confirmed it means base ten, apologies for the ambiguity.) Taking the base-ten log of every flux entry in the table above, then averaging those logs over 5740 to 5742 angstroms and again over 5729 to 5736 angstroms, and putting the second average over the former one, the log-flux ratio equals 0.81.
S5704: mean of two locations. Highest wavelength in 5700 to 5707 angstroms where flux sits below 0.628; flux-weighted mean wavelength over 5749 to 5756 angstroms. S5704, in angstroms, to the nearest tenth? 5728.5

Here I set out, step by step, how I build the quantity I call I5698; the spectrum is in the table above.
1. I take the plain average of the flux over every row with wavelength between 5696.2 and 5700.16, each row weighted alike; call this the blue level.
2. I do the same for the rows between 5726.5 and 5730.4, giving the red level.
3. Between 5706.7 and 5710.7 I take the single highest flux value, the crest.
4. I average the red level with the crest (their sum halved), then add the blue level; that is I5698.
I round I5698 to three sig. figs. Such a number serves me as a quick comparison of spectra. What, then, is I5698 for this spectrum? 1.29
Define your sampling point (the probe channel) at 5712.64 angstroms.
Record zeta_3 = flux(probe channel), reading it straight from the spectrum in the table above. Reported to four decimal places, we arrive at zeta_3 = 0.5598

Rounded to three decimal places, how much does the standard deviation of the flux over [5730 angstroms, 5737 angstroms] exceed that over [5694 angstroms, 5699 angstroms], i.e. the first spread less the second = 0.012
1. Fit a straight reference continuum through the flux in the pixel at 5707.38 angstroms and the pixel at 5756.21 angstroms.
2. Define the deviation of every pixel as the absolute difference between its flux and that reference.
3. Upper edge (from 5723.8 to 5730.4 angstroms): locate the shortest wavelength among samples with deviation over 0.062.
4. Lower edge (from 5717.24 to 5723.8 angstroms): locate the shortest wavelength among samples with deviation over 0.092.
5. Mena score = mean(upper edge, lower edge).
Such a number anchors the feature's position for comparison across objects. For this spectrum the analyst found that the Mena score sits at 5724.5 angstroms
